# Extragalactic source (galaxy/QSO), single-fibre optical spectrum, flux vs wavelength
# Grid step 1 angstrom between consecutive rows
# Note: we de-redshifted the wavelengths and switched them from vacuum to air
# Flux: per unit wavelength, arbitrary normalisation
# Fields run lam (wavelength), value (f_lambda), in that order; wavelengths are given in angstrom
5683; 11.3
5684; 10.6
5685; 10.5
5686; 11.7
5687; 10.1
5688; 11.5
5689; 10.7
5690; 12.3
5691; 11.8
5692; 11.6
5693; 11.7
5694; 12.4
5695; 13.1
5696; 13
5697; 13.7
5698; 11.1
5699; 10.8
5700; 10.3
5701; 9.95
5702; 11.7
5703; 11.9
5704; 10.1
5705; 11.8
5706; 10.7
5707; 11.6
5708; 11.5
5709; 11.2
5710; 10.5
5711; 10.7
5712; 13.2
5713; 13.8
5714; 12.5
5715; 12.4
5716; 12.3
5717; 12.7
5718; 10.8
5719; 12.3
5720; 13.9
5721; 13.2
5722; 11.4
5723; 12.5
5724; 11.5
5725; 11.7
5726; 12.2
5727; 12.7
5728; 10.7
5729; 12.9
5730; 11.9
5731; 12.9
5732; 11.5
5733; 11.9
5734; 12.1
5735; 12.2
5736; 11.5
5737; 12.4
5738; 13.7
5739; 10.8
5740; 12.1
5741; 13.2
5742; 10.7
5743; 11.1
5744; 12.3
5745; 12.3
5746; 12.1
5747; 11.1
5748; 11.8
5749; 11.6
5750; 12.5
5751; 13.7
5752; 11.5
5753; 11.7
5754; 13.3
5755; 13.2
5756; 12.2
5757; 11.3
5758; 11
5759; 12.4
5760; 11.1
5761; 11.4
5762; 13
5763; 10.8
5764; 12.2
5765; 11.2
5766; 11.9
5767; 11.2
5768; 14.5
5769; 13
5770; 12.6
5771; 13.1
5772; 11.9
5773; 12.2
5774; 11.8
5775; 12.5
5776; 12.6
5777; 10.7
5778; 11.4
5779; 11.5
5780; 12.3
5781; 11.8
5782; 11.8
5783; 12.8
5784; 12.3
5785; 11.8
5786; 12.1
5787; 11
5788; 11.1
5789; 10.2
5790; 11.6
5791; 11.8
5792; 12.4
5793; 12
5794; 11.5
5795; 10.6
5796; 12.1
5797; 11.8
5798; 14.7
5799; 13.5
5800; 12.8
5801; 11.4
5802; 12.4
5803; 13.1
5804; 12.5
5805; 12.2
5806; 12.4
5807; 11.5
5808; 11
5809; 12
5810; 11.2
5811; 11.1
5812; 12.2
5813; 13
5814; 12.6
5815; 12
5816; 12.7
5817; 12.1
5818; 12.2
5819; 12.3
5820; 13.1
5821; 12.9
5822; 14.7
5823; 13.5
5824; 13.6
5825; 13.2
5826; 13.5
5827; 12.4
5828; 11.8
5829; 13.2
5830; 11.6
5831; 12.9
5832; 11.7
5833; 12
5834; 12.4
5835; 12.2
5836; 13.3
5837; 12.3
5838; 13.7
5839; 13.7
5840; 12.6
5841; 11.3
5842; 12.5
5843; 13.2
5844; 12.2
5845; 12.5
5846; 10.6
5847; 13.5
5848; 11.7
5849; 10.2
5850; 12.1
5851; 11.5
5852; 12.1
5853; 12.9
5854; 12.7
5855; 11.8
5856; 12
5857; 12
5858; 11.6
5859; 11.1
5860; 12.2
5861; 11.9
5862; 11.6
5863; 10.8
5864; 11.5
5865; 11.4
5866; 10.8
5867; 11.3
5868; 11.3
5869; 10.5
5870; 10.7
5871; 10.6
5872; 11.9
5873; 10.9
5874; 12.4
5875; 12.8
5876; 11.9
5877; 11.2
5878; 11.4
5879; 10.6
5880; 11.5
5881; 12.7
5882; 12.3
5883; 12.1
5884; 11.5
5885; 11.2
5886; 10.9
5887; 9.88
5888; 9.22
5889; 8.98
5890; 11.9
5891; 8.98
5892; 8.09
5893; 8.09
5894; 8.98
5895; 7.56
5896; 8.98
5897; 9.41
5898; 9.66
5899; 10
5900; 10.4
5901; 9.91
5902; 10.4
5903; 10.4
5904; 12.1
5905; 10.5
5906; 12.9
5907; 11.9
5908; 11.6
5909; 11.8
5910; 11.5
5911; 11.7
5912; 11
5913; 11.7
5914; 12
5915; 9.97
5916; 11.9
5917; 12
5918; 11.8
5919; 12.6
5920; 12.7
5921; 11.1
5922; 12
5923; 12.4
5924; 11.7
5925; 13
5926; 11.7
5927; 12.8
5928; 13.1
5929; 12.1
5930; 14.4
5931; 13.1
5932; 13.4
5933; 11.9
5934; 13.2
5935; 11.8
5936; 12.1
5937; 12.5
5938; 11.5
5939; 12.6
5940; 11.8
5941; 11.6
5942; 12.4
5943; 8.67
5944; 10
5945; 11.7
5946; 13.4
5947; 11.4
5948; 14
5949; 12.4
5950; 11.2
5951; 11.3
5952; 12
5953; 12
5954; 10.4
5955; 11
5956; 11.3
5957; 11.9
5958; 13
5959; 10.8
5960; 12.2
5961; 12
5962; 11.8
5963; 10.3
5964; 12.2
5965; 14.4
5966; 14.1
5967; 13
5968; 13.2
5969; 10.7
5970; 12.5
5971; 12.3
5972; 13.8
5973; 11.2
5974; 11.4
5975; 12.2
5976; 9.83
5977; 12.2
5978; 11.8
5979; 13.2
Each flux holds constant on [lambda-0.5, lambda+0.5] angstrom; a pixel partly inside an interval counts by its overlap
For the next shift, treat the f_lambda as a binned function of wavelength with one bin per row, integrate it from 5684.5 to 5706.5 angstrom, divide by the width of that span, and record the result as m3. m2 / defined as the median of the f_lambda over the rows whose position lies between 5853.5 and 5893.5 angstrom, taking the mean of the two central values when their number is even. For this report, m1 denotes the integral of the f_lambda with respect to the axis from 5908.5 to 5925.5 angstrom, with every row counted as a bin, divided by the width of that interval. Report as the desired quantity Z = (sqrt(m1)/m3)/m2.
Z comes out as 0.0263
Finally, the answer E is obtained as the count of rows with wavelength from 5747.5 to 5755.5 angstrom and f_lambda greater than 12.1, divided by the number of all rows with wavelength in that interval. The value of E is 0.50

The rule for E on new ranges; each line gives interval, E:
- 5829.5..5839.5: 0.70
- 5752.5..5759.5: 0.57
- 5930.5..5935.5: 0.60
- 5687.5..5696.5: 0.44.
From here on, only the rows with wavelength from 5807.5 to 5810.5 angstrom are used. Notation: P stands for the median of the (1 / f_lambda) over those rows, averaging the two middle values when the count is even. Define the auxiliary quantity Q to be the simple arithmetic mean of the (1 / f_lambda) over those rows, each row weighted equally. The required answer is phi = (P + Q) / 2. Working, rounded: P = 0.089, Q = 0.0878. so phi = 0.089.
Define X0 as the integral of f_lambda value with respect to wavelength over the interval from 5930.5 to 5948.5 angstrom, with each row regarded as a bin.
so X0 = 217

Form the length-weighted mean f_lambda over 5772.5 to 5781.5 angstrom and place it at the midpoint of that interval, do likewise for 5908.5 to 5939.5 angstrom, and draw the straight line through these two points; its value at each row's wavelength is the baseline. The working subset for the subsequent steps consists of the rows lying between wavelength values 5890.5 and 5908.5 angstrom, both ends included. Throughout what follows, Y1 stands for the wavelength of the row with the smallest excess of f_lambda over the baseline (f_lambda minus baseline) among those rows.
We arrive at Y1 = 5895 angstrom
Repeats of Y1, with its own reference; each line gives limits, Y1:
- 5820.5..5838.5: 5830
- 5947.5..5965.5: 5963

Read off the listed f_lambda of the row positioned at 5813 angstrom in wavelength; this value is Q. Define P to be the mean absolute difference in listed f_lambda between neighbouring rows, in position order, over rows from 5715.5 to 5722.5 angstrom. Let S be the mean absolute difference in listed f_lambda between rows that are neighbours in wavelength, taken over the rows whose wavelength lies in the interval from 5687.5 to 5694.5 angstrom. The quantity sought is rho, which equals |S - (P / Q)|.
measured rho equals 0.55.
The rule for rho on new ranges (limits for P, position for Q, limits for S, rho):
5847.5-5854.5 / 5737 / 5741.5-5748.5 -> 0.51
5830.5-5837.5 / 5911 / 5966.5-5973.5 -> 1.41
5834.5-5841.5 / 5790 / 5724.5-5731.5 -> 1.12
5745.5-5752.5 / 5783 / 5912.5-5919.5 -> 0.81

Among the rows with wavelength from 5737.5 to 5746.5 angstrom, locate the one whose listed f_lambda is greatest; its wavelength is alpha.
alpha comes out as 5738 angstrom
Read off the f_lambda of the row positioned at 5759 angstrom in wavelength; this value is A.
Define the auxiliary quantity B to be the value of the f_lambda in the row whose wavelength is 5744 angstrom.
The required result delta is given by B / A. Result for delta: 0.99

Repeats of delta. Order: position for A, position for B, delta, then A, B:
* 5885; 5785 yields 1.05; 11.2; 11.8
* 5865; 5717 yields 1.11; 11.4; 12.7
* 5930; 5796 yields 0.84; 14.4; 12.1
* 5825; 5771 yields 0.99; 13.2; 13.1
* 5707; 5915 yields 0.86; 11.6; 9.97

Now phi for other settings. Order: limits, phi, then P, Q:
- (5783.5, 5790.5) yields 0.087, 0.086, 0.0877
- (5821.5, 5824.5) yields 0.073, 0.074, 0.0719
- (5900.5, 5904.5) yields 0.095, 0.096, 0.0940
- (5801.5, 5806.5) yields 0.080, 0.081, 0.0799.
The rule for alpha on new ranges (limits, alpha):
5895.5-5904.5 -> 5904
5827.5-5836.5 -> 5836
